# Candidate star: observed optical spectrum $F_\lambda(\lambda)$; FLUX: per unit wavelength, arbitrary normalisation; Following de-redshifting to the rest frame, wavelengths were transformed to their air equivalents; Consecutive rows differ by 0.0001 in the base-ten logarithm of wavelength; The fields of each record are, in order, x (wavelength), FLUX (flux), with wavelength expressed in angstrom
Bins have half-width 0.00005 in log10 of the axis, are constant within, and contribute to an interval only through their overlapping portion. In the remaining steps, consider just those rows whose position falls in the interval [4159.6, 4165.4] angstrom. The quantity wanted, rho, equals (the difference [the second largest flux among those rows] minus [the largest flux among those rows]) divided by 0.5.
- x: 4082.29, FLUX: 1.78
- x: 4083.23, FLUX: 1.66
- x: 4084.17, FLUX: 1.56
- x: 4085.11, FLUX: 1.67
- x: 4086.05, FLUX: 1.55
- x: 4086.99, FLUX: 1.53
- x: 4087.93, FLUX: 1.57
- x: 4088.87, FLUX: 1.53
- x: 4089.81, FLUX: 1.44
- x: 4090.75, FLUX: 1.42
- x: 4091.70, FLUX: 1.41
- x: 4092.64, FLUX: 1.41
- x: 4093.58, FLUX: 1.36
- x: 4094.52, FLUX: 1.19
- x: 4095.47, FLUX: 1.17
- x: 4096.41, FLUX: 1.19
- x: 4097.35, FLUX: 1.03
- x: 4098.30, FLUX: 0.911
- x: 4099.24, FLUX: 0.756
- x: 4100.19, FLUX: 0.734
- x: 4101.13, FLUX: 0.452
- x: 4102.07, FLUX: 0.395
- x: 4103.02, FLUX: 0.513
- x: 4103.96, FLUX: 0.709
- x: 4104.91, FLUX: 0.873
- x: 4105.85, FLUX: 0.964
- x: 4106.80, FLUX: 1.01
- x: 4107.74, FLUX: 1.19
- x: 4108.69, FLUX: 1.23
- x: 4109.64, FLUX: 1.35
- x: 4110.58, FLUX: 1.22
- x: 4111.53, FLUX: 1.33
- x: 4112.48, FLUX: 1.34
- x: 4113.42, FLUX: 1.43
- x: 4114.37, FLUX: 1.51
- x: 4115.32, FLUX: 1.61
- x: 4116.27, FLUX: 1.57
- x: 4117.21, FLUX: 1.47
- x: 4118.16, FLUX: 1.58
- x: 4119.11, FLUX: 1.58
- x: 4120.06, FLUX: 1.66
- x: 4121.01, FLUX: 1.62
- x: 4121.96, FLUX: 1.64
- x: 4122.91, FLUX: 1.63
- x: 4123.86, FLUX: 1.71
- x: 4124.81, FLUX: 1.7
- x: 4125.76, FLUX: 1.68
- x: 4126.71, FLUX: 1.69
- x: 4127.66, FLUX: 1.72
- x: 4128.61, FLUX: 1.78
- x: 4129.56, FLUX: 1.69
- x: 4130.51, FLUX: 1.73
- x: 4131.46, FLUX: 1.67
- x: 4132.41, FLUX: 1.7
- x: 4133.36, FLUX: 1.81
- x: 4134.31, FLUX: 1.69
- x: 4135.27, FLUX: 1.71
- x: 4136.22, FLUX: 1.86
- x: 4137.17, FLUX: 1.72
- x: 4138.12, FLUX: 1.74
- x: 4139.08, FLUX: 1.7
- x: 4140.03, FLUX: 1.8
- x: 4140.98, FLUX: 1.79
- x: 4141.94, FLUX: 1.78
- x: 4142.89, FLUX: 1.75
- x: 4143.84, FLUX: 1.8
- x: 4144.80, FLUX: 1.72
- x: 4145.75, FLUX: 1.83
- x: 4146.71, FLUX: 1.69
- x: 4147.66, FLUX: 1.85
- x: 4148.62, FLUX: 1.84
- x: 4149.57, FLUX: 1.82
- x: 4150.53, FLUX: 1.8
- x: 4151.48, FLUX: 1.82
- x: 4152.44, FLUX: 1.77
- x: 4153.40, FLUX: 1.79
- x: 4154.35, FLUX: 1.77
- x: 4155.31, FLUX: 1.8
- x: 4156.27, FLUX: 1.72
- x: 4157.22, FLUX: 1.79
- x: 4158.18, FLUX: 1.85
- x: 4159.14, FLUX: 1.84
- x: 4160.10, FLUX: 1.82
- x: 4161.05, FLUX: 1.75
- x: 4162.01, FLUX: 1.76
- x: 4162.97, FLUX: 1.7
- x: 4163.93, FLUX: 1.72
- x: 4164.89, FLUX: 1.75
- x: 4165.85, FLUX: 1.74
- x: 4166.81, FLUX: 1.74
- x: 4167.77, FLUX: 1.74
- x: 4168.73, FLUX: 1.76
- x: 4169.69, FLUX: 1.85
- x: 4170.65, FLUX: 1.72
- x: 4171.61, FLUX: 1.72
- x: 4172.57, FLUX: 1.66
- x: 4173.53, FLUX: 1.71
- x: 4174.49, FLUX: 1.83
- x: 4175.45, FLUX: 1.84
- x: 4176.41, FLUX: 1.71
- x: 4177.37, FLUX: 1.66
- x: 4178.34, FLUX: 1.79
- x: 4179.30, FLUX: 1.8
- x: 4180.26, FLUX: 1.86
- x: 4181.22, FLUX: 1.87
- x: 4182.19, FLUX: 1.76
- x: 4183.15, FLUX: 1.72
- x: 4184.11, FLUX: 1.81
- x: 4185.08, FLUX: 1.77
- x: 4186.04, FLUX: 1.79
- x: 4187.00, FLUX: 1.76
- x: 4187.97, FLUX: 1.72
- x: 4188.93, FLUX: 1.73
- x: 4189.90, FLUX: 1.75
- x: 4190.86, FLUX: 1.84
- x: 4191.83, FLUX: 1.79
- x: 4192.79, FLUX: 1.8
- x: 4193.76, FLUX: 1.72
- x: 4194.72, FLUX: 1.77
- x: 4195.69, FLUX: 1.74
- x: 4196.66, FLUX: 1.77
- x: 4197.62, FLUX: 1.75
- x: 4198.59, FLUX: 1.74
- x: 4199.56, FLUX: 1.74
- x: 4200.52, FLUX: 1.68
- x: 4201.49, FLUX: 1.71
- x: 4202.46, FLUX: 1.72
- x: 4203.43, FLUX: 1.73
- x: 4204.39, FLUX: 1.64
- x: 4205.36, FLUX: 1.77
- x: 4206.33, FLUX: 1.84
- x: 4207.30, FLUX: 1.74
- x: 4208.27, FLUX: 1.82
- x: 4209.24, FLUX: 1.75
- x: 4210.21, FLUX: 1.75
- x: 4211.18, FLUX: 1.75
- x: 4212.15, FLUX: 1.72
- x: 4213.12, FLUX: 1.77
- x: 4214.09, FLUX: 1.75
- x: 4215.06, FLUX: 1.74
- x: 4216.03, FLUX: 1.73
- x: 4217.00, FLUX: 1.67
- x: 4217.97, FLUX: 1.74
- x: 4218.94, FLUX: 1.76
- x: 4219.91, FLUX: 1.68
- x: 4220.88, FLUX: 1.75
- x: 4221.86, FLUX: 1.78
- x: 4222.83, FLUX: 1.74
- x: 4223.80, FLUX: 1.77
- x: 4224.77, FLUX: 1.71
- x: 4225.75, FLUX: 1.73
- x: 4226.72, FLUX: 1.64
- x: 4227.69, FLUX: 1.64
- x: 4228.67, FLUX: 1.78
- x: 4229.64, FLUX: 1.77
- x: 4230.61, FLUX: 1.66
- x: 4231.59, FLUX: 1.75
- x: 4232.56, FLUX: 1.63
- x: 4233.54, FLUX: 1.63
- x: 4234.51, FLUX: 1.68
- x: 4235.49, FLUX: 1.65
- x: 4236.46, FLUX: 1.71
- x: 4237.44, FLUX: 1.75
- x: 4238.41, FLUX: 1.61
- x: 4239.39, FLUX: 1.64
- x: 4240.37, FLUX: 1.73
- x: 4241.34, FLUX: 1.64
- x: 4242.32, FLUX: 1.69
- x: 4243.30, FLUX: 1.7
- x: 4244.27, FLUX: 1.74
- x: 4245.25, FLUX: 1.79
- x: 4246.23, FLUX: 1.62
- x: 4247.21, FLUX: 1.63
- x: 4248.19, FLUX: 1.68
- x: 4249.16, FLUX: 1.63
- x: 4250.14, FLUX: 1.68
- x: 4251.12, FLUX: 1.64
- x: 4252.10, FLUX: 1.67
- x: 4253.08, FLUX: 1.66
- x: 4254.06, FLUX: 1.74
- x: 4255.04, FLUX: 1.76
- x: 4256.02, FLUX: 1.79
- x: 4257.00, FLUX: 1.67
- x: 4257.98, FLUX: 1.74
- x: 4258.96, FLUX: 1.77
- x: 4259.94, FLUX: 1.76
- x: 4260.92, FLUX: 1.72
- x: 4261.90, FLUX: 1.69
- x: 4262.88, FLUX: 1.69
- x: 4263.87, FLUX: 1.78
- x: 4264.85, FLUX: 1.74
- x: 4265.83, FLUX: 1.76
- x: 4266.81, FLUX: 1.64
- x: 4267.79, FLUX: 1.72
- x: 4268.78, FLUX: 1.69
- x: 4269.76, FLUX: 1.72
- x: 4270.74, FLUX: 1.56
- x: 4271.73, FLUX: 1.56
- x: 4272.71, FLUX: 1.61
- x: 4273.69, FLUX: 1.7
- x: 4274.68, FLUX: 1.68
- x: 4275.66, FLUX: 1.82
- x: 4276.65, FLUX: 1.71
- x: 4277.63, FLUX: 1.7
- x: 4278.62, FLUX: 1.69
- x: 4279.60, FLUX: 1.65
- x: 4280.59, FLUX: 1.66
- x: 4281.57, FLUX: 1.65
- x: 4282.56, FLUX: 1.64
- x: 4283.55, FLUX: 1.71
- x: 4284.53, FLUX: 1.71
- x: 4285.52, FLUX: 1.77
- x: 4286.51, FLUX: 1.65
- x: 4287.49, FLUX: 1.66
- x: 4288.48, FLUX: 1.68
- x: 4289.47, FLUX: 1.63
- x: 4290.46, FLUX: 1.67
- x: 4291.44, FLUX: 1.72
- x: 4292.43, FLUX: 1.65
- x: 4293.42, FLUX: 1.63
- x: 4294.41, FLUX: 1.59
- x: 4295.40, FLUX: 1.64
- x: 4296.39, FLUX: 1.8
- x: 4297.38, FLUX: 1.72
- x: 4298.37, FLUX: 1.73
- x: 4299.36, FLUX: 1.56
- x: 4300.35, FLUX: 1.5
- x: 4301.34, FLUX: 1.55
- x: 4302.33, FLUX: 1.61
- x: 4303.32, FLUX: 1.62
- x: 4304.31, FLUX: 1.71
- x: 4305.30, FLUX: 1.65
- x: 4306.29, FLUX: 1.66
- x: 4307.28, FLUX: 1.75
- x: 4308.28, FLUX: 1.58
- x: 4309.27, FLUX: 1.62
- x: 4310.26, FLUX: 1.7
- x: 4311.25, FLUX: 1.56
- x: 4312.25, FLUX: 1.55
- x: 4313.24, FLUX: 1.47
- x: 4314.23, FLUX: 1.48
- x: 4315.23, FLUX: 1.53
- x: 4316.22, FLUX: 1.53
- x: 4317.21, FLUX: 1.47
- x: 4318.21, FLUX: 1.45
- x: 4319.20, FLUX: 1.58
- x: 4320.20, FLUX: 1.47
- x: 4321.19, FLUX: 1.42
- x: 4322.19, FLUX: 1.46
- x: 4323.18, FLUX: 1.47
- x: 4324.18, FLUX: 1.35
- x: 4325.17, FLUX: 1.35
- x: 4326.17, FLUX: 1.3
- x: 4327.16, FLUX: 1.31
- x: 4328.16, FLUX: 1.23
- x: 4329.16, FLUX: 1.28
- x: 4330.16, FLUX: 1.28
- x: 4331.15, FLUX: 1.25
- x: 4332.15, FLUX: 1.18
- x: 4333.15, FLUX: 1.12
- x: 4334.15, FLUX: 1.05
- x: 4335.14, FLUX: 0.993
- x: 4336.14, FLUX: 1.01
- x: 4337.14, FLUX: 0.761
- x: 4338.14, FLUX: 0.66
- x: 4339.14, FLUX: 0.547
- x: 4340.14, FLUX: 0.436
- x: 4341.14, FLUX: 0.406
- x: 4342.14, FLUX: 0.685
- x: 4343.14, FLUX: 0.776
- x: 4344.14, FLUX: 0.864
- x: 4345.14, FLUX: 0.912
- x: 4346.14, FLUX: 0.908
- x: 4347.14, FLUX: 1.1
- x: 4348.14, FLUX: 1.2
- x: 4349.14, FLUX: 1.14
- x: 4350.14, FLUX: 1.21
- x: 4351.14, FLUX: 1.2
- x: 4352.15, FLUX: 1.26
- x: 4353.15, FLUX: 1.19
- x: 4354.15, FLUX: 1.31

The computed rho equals -0.12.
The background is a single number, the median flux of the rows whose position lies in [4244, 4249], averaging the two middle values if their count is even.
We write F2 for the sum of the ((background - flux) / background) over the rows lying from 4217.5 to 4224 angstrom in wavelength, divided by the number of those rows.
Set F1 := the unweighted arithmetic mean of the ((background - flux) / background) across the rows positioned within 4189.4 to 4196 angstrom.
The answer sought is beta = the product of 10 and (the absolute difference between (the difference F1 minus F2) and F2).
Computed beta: 0.2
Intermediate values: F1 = -0.06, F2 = -0.04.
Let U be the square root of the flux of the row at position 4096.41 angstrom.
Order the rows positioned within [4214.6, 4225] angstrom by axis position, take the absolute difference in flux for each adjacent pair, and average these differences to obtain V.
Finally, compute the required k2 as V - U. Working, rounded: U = 1.09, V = 0.047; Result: -1.04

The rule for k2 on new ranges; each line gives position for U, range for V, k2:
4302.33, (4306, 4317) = -1.20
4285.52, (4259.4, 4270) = -1.28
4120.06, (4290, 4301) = -1.22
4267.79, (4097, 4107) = -1.19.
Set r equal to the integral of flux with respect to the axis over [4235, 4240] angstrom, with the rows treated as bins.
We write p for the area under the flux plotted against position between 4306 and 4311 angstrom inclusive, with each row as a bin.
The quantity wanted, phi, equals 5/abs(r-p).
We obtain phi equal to 67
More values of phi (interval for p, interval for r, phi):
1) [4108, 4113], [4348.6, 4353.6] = 11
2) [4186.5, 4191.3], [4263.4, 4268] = 10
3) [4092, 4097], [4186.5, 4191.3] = 2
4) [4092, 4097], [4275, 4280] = 2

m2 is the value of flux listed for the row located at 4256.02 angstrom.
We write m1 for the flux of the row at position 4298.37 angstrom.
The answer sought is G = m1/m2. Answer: 0.97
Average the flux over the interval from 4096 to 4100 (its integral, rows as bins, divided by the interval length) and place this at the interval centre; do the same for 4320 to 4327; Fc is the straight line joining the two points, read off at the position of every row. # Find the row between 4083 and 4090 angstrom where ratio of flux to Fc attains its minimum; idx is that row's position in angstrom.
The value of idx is 4089.81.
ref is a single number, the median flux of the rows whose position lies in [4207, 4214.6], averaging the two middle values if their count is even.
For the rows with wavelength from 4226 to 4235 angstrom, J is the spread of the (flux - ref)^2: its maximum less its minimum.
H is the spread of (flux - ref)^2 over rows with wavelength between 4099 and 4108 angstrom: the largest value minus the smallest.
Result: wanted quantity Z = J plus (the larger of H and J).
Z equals 1.54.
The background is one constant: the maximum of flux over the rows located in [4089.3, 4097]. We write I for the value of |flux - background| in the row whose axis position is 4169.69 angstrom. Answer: 0.41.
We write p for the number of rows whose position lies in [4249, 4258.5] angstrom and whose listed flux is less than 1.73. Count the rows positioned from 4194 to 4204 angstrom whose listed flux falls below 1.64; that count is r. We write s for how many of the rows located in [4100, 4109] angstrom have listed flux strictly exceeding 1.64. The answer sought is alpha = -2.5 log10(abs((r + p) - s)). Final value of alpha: -1.9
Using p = 6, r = 0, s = 0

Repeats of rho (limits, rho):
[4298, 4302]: -0.34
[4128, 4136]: -0.06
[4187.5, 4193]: -0.08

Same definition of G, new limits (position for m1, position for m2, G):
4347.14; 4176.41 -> 0.64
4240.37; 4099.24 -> 2.29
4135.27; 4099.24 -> 2.26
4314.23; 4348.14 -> 1.23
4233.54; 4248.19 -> 0.97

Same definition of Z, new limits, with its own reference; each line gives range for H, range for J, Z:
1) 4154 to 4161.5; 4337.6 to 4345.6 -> 2.21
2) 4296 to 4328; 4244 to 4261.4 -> 0.22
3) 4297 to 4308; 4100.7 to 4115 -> 3.56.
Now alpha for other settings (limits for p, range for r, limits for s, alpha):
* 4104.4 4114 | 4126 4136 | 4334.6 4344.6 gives -2.5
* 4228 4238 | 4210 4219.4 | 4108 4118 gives -1.9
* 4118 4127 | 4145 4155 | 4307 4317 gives -2.3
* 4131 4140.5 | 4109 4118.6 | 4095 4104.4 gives -3.0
